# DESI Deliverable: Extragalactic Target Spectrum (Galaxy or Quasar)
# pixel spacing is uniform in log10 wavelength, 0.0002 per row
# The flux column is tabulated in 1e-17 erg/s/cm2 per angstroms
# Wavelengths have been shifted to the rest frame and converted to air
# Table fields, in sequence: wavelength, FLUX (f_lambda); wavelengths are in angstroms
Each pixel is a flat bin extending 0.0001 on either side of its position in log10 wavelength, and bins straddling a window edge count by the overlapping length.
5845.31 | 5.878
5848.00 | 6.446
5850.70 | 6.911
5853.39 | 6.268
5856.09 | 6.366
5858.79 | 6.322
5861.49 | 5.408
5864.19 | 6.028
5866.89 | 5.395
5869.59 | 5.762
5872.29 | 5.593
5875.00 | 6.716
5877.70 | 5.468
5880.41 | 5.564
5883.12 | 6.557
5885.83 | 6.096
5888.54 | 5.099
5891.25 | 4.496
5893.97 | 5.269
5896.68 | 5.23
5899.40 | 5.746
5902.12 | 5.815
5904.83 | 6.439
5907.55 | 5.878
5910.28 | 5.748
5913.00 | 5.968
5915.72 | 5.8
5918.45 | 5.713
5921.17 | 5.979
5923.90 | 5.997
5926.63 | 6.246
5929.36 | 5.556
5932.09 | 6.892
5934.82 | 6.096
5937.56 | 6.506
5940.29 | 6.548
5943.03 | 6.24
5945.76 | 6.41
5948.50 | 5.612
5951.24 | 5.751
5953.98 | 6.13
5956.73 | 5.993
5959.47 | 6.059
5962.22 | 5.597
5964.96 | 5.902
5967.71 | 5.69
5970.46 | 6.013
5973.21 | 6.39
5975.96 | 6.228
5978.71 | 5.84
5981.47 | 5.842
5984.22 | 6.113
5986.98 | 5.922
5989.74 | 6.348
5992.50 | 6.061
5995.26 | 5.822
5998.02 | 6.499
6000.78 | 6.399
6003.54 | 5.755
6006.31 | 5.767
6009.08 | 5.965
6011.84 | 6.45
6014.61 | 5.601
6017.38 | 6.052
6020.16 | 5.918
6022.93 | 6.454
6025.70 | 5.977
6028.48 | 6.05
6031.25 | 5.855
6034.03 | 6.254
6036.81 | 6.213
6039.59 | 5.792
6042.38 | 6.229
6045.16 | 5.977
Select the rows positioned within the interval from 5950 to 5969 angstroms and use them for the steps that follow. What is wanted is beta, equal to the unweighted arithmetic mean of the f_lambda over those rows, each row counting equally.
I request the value 5.87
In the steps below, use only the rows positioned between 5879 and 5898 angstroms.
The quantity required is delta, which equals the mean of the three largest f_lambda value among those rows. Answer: 6.07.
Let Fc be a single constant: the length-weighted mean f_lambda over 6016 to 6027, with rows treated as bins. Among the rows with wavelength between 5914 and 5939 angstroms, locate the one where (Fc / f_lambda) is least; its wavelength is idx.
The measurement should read 5932.09 angstroms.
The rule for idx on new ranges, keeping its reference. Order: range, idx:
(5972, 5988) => 5973.21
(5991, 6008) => 5998.02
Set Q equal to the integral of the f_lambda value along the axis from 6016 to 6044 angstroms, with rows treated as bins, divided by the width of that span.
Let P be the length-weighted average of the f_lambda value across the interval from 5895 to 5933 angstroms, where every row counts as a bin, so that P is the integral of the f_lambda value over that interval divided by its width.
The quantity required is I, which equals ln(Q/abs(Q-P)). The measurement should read 3.6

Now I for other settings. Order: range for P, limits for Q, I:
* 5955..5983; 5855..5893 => 3.4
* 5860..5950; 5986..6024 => 3.4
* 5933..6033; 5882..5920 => 2.8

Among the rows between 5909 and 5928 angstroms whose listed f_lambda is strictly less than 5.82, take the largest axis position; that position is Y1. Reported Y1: 5918.45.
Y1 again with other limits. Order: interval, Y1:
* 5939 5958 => 5951.24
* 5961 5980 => 5967.71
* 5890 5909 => 5902.12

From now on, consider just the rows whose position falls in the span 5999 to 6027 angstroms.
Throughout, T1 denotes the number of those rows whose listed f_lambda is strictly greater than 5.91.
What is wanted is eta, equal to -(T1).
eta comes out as -7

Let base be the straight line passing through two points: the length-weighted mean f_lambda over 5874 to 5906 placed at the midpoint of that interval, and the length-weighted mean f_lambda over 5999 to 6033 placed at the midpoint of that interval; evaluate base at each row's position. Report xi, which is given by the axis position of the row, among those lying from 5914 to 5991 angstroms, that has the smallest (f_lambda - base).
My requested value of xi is 5962.22 angstroms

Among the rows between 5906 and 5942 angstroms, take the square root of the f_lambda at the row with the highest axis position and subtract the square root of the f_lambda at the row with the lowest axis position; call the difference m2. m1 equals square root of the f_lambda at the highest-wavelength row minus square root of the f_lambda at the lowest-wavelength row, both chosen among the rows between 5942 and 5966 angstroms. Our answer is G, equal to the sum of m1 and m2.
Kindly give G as 0.07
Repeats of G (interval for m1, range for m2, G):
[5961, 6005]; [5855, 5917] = -0.08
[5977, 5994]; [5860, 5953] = 0.12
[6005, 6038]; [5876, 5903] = 0.16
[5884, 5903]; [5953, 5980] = -0.12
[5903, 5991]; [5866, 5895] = -0.05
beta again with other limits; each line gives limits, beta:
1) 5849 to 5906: 5.84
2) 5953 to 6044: 6.04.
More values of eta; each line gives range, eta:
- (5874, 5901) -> -3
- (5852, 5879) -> -5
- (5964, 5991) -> -6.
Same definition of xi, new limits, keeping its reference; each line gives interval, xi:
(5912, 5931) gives 5929.36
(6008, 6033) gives 6014.61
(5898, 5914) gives 5910.28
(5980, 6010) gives 6003.54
